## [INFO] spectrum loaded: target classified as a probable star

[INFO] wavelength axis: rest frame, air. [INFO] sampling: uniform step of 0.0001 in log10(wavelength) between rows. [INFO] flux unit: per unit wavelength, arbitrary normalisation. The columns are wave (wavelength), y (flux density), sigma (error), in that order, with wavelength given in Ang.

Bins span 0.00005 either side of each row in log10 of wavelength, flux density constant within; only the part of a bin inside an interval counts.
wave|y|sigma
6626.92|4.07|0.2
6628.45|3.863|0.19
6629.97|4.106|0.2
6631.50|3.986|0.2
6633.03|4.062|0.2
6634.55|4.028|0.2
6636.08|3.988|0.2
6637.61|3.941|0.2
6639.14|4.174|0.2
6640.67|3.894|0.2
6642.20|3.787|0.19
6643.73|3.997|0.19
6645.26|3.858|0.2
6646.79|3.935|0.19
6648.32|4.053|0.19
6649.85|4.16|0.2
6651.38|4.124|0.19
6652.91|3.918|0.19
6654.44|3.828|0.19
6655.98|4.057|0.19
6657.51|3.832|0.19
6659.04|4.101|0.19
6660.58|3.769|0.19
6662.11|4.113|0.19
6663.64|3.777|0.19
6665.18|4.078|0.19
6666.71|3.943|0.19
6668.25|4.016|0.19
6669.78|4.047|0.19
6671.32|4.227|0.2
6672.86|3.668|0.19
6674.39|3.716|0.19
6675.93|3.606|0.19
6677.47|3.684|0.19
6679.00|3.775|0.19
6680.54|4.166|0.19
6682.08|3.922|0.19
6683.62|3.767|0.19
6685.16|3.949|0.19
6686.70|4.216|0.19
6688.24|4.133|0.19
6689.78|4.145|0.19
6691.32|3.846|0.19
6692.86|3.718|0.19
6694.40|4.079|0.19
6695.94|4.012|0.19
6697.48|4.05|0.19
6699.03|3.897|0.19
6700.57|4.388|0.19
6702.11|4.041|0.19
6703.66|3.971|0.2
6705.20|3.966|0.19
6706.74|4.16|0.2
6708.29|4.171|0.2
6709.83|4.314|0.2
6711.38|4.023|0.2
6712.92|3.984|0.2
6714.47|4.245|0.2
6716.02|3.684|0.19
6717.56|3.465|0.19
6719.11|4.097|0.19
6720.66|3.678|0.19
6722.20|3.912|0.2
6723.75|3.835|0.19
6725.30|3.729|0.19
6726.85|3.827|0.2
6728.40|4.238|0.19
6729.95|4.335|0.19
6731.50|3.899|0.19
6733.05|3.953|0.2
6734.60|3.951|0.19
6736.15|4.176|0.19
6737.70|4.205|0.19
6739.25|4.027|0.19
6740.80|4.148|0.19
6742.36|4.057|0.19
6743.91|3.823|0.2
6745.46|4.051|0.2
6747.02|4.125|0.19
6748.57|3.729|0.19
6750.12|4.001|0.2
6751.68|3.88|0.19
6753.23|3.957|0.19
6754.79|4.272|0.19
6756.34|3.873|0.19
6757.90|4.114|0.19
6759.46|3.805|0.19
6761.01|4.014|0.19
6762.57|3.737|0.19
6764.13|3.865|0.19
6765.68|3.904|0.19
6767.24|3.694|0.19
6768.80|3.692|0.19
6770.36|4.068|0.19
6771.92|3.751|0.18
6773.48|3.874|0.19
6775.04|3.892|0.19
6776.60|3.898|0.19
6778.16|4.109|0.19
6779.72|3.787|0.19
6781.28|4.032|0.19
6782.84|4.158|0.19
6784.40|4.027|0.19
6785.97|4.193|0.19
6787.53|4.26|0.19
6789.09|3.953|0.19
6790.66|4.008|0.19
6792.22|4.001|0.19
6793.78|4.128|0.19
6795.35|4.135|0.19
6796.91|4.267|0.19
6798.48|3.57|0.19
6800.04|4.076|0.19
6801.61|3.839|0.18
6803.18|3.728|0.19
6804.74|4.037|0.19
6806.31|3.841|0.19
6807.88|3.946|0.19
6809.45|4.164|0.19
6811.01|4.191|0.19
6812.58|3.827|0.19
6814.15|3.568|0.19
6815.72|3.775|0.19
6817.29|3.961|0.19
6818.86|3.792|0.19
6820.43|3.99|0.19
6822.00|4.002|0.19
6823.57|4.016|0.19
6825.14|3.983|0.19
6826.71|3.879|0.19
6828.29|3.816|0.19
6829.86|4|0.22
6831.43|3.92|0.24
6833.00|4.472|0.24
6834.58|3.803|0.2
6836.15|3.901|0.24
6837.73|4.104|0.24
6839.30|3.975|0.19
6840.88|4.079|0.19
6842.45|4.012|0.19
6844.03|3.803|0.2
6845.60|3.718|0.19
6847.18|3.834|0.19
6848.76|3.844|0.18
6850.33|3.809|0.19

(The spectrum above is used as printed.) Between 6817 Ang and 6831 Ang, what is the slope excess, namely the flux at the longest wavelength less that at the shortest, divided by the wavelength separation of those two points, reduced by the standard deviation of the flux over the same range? -0.08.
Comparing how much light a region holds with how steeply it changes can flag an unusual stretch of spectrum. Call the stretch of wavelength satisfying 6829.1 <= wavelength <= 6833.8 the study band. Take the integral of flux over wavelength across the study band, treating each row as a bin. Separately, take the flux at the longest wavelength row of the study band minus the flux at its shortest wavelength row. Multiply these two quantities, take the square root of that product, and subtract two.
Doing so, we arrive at 1.03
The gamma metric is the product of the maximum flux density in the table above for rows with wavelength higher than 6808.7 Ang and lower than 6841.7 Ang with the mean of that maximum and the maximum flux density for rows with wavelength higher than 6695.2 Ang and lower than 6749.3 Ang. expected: 19.8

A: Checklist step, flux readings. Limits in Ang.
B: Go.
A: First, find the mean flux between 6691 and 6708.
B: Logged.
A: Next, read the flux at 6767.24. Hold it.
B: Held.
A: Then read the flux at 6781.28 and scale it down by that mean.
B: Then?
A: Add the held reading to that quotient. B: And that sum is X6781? 4.70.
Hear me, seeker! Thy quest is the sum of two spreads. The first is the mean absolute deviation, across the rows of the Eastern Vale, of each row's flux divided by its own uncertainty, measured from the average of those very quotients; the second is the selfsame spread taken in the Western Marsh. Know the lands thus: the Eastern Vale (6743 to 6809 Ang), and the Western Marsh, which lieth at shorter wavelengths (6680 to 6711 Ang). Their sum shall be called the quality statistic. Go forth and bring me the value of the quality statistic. 1.44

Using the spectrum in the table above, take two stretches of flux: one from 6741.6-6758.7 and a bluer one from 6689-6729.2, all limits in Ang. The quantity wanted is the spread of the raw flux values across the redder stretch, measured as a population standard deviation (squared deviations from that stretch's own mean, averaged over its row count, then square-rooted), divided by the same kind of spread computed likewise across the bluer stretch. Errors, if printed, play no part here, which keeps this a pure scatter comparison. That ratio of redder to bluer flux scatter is 0.69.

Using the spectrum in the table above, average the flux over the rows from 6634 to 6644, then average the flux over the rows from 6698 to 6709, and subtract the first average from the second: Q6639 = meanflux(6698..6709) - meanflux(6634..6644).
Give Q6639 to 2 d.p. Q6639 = 0.11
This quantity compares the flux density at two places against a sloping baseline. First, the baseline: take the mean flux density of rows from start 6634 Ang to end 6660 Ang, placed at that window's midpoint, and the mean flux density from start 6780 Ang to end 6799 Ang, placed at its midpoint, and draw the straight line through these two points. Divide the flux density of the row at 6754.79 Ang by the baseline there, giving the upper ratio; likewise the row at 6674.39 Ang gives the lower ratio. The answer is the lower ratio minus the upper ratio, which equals -0.13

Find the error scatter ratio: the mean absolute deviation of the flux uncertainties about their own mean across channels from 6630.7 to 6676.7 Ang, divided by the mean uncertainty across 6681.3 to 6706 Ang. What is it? 0.023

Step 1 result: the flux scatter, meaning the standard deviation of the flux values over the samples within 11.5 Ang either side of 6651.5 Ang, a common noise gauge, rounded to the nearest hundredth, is 0.13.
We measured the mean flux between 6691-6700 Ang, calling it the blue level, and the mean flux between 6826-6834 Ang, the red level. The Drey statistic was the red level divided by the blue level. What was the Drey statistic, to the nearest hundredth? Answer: 1.02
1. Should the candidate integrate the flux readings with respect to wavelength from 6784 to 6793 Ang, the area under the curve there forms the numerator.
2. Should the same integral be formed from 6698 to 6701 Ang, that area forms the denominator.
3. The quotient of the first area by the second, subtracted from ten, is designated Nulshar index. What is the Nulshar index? 7.0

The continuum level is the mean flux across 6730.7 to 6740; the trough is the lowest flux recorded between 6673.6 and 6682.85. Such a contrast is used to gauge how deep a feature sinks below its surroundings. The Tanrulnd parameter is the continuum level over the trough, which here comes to 1.12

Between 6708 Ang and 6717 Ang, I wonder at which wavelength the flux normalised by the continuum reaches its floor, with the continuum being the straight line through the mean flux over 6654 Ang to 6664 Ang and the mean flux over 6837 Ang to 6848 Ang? 6716.02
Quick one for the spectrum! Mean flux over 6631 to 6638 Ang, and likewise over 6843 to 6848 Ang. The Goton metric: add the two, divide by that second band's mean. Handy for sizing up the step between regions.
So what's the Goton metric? 2.06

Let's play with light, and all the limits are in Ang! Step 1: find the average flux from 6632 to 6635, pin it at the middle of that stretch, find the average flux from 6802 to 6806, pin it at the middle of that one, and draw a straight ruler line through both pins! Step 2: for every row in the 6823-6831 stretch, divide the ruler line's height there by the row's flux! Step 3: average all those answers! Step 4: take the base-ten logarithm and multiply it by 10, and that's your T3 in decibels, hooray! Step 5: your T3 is -0.09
